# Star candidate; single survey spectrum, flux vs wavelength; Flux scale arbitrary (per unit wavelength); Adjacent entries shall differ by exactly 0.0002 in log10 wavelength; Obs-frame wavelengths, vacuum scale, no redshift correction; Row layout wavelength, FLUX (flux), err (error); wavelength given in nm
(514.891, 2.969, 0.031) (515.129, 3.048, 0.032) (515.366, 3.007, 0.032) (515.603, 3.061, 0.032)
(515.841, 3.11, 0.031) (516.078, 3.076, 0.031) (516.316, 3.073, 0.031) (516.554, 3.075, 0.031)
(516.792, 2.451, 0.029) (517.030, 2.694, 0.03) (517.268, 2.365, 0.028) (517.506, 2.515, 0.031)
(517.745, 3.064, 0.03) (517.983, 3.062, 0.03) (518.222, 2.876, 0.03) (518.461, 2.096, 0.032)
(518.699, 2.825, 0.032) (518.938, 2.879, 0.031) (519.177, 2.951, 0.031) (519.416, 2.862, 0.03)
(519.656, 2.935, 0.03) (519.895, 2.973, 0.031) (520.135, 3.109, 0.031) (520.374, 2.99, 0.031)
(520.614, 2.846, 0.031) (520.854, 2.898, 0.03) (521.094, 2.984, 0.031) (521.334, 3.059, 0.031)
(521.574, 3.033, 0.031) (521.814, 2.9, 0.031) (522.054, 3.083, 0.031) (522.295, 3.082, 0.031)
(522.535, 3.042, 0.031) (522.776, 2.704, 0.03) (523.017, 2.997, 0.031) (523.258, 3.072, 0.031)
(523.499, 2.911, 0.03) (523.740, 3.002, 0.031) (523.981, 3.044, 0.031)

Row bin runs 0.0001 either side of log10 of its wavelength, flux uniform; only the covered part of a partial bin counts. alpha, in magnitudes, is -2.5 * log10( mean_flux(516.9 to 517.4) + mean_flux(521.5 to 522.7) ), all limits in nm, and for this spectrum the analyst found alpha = -1.86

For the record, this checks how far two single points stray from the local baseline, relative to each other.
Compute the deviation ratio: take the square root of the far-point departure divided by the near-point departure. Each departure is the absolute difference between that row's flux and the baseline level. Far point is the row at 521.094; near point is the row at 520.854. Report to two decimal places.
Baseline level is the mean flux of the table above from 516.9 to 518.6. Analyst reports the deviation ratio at 1.17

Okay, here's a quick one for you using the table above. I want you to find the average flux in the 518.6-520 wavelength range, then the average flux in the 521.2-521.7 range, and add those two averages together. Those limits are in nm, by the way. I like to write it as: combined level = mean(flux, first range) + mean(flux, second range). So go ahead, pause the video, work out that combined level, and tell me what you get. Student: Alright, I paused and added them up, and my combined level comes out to 5.95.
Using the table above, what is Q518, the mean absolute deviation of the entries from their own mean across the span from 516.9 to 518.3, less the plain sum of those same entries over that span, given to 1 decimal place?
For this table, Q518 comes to -16.3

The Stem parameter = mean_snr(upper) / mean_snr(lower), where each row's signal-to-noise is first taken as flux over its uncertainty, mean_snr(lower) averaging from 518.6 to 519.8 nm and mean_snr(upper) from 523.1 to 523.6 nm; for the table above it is 1.04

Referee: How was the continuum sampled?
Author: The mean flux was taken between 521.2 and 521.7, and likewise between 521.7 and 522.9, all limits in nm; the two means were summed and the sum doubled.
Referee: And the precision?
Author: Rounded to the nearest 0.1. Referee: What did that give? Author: 12.0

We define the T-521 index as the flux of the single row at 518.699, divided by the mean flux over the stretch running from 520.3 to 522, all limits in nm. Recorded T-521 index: 0.95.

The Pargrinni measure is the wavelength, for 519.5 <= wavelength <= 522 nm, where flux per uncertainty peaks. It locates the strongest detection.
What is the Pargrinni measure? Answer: 520.135 nm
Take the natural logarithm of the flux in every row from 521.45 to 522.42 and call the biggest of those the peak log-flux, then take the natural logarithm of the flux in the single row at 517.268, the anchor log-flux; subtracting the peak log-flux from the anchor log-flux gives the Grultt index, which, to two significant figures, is -0.27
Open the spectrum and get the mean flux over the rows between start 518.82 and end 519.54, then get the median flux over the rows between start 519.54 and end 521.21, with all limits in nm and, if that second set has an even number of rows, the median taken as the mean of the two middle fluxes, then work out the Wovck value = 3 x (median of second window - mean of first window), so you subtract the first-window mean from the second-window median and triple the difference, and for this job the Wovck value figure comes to 0.23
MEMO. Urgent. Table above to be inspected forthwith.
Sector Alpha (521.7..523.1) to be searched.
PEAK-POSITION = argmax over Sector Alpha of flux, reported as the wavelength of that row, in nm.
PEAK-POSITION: 522.054 nm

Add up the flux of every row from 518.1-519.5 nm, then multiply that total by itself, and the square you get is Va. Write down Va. 272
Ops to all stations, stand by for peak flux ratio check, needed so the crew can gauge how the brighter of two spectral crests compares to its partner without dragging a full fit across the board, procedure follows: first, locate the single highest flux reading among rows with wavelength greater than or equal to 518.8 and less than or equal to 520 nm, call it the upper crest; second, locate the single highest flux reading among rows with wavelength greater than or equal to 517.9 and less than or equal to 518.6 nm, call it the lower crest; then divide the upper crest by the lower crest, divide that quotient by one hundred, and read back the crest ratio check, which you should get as 0.0097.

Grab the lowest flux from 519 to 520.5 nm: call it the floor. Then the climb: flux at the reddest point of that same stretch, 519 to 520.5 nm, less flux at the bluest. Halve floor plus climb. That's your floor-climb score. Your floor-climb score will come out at 1.5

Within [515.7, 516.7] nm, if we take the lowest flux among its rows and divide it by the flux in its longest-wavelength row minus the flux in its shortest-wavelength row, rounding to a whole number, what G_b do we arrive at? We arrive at -88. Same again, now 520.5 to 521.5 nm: 13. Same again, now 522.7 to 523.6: 13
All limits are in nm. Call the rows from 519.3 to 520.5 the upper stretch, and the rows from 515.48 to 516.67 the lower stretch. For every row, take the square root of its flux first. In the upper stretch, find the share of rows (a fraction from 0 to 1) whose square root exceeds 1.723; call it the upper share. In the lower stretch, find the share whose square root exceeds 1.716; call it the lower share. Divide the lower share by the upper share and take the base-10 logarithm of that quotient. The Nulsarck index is 0.22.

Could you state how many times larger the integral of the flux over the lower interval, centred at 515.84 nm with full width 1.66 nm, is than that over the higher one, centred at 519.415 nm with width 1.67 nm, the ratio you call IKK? 1.04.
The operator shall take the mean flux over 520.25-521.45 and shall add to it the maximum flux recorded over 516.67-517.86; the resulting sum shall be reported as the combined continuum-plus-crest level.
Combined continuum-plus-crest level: 6.02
